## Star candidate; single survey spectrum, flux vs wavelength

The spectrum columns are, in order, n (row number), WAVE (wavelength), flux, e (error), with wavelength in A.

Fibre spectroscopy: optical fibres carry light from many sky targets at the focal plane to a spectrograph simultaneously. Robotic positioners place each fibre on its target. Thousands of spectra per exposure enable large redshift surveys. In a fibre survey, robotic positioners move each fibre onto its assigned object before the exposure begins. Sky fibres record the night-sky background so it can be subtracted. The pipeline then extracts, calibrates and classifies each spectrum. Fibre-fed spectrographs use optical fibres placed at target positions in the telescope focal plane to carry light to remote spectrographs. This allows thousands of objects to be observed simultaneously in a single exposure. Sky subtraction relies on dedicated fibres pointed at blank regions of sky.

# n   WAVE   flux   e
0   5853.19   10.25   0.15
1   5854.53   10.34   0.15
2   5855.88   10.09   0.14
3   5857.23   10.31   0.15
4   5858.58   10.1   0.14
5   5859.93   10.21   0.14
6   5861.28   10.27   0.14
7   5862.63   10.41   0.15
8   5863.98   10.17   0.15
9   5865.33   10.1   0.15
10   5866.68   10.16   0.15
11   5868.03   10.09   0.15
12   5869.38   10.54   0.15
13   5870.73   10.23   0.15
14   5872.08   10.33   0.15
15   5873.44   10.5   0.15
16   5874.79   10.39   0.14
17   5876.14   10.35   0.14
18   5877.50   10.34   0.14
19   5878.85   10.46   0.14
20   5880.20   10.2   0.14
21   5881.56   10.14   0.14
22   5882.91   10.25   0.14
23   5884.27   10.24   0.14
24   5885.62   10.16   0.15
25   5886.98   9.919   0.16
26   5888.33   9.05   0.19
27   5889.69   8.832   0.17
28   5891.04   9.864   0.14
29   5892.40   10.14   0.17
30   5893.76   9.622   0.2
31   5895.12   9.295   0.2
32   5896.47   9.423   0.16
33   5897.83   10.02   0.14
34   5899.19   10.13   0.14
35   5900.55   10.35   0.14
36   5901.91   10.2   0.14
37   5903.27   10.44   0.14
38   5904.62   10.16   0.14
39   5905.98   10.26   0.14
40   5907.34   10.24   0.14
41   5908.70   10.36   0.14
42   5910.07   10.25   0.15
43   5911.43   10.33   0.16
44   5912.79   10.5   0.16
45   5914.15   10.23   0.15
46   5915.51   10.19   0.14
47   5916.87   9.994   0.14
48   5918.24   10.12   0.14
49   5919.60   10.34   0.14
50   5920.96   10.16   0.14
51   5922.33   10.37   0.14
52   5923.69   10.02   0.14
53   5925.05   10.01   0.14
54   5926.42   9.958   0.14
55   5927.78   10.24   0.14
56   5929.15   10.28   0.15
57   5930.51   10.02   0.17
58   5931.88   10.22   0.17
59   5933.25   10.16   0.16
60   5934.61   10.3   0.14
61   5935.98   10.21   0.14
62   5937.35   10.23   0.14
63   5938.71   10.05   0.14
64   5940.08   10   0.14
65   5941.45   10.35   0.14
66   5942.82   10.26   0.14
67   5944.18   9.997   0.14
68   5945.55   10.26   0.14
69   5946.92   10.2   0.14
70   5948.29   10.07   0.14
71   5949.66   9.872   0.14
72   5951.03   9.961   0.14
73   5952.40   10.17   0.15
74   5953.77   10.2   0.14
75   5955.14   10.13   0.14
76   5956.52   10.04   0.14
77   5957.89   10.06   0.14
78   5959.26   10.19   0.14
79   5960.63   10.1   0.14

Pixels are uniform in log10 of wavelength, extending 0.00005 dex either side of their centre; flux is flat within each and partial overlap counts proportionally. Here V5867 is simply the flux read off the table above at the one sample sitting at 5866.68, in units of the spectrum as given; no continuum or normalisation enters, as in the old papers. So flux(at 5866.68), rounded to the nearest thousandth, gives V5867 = 10.160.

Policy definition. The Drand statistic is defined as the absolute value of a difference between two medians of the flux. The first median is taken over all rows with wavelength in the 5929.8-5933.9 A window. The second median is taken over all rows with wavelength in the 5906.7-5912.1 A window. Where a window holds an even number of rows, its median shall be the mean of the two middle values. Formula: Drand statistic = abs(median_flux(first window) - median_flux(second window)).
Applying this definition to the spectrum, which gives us 0.13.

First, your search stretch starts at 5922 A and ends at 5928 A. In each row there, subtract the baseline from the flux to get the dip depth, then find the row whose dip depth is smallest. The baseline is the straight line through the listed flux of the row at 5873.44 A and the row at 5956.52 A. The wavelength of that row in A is 5926.42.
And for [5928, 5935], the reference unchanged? 5930.51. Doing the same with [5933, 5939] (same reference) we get 5938.71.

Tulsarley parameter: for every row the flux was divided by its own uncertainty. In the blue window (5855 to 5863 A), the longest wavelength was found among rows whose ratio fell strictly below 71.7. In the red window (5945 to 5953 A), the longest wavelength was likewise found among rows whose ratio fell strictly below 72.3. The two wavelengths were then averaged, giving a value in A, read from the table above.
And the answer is 5907.5 A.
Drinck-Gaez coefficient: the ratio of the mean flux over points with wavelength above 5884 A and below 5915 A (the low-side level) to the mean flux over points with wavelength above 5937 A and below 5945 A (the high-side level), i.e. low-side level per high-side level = 0.985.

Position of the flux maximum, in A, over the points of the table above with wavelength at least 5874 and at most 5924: 5912.79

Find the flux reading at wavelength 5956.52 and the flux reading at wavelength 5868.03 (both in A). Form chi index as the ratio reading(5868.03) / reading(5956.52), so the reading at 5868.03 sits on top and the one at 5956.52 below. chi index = 1.00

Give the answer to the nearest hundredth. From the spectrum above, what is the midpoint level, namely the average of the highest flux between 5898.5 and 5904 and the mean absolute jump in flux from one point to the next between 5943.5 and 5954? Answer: 5.29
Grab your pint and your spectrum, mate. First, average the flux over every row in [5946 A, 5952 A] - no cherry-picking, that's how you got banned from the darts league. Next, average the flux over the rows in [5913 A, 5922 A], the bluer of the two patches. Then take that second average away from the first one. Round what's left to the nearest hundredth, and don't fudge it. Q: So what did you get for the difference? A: -0.15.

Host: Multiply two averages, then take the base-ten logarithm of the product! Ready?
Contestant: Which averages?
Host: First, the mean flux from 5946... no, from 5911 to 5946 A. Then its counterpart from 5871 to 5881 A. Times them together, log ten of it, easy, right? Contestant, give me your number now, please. 2.02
